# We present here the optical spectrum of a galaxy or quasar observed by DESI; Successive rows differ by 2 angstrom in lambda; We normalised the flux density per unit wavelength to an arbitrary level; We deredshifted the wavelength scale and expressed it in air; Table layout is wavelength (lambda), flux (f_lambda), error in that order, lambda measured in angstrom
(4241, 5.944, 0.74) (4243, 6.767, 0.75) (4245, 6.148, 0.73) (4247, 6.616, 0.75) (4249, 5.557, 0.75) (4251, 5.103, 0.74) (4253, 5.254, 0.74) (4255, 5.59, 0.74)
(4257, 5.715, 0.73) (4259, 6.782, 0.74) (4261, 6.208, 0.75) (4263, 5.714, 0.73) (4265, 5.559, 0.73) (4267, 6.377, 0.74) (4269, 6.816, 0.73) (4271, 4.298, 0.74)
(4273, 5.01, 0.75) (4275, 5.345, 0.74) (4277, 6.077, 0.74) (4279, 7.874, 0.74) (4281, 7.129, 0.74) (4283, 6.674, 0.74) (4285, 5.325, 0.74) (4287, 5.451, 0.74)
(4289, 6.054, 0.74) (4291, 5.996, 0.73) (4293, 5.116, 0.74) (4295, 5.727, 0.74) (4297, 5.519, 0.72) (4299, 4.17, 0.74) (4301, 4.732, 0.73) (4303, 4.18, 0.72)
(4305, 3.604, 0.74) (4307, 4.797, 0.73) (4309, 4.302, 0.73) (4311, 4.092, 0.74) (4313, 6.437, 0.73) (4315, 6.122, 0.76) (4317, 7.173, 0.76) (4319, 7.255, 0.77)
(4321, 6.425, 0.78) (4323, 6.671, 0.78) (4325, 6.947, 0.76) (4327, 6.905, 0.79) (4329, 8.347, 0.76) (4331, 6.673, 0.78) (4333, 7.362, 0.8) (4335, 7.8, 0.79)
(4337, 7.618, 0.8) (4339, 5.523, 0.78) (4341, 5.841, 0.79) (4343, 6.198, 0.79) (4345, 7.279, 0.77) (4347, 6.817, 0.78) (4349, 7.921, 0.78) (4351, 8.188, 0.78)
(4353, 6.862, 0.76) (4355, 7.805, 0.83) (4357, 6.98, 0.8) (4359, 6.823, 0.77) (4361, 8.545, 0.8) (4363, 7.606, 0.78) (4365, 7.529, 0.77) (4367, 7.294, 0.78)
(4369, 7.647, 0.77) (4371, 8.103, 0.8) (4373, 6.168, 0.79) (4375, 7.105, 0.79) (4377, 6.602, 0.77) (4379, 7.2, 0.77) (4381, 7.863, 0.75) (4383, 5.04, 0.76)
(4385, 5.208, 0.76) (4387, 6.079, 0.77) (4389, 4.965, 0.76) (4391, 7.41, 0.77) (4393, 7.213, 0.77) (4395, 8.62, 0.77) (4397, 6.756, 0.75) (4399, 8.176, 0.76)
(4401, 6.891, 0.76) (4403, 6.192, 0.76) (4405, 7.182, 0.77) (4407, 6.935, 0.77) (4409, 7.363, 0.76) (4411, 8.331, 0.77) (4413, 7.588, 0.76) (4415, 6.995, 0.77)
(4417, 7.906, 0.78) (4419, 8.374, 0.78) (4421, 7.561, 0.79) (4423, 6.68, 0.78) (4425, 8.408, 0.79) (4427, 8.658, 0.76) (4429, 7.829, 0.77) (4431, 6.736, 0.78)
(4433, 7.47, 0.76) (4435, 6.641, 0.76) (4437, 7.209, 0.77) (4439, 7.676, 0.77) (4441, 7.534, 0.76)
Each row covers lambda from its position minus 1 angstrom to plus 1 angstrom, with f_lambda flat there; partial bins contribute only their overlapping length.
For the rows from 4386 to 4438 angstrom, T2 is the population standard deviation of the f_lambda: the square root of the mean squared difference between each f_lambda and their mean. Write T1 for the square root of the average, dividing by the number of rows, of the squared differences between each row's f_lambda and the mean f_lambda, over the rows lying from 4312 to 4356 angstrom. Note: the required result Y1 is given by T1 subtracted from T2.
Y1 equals 0.11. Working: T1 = 0.7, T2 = 0.85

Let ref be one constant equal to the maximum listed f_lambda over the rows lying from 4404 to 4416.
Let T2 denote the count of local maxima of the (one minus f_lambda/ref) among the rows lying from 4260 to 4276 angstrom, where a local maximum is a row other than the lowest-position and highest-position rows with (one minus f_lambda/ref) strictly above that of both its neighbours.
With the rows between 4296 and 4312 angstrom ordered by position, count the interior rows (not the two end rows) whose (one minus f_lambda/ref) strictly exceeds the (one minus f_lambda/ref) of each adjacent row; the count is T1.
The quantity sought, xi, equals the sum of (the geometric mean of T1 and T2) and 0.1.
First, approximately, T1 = 2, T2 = 2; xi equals 2.10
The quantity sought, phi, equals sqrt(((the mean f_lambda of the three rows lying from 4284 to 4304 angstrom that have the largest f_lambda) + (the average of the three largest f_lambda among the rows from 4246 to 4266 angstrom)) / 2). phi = 2.50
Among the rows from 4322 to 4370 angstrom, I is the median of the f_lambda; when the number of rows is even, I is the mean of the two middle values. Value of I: 7.29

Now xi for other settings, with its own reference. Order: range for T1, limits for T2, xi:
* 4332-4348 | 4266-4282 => 1.10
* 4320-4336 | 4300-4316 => 2.10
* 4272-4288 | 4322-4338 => 1.51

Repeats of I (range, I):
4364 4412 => 7.19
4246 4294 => 5.71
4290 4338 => 6.27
